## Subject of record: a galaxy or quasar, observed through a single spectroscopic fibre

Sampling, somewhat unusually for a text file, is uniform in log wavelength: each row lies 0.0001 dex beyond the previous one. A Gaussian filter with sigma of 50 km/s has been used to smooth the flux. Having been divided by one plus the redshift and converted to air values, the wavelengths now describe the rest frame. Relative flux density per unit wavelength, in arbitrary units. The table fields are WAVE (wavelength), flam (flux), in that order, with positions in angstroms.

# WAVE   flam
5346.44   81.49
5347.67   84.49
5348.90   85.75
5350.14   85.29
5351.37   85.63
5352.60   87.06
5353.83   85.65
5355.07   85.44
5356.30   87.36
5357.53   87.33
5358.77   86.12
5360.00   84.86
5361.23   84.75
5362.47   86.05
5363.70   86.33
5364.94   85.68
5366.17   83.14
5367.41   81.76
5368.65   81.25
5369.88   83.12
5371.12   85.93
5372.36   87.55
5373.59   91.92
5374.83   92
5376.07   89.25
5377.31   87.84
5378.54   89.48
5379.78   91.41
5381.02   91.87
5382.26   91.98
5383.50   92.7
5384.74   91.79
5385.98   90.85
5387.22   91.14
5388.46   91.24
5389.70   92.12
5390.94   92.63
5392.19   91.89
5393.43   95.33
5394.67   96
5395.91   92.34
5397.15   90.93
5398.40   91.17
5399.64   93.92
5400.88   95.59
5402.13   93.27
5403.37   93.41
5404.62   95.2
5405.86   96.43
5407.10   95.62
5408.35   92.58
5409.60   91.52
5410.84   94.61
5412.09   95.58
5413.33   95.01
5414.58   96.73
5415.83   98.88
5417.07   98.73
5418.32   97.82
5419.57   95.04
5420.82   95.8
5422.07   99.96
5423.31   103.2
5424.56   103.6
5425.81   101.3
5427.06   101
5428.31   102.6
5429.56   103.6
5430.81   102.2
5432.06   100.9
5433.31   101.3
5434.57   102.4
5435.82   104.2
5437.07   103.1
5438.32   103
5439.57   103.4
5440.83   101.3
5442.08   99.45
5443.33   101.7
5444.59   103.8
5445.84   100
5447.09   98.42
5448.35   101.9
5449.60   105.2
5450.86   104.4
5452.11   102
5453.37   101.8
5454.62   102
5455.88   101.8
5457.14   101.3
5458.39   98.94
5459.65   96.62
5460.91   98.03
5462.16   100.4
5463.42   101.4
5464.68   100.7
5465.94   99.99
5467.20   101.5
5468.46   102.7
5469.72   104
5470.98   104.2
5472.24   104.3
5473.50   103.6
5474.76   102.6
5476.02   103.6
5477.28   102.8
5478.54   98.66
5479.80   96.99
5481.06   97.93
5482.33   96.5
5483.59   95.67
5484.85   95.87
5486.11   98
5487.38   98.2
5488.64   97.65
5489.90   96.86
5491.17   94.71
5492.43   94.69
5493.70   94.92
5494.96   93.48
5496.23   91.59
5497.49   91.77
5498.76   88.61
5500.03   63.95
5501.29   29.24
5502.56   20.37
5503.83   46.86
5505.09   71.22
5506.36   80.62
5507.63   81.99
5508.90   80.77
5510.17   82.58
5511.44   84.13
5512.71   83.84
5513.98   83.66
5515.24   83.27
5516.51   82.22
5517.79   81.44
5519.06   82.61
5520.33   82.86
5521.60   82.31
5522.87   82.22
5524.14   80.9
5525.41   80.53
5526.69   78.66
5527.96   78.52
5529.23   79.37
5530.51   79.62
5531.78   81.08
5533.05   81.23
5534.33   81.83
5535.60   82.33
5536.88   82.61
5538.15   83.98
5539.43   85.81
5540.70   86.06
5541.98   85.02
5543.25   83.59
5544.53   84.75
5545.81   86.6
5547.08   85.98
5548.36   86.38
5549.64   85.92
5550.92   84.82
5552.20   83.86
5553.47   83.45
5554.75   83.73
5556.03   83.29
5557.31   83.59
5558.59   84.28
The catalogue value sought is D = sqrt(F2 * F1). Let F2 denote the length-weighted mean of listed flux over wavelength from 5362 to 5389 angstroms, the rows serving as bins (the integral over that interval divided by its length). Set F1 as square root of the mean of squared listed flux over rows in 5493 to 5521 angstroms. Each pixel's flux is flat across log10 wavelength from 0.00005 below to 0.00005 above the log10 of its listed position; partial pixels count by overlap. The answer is 83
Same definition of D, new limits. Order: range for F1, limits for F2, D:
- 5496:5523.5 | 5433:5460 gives 89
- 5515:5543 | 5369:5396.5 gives 86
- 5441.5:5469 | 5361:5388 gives 94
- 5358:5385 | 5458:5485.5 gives 94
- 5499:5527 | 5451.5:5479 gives 88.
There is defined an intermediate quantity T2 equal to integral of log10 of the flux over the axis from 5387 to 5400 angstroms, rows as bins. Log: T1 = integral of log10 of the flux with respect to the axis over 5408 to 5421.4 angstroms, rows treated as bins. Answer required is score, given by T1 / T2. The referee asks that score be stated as 1.04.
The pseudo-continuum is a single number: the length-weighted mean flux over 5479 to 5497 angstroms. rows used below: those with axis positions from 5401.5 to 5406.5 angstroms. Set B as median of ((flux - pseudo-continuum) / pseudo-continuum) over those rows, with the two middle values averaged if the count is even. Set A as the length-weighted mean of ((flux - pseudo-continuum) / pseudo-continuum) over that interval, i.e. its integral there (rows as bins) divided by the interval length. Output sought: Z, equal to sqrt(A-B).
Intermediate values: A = -0.01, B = -0.02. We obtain 0.054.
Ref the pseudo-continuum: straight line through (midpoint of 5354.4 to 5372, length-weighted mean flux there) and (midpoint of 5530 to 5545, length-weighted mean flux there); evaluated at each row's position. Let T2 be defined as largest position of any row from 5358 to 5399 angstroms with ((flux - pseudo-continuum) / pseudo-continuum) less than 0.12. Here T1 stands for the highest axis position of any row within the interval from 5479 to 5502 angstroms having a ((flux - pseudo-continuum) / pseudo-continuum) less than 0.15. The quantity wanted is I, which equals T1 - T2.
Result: 102.9 angstroms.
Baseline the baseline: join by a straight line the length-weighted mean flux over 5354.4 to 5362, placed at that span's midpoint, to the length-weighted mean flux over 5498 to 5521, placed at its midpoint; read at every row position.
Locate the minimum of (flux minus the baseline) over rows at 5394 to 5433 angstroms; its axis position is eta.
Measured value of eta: 5397.15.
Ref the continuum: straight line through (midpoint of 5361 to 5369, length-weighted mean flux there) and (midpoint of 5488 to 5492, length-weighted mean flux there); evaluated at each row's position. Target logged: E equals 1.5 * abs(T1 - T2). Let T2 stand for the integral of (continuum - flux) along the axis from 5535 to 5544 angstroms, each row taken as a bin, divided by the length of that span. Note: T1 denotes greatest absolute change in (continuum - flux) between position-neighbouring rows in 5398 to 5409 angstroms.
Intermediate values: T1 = 3.2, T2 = 17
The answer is 21.0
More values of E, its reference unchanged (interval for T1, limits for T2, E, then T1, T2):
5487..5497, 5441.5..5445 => 17.9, 2.3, -10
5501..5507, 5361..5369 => 39.7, 26.4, 0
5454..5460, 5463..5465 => 14.5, 2.5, -7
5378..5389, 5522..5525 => 24.7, 1.8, 18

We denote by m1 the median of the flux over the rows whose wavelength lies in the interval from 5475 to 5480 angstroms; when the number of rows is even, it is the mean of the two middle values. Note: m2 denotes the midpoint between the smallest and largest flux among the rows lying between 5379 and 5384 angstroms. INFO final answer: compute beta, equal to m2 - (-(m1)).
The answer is 193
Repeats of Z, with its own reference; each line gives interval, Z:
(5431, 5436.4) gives 0.058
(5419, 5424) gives 0.087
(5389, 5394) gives 0.077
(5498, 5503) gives 0.253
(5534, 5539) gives 0.065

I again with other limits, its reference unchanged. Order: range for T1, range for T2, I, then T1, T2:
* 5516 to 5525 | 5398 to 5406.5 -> 120.8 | 5524.14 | 5403.37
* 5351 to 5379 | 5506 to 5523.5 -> -144.3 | 5378.54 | 5522.87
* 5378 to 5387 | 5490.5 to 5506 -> -119.1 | 5385.98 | 5505.09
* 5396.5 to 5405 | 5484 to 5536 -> -131.0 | 5404.62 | 5535.60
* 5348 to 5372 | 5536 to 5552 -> -179.8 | 5371.12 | 5550.92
